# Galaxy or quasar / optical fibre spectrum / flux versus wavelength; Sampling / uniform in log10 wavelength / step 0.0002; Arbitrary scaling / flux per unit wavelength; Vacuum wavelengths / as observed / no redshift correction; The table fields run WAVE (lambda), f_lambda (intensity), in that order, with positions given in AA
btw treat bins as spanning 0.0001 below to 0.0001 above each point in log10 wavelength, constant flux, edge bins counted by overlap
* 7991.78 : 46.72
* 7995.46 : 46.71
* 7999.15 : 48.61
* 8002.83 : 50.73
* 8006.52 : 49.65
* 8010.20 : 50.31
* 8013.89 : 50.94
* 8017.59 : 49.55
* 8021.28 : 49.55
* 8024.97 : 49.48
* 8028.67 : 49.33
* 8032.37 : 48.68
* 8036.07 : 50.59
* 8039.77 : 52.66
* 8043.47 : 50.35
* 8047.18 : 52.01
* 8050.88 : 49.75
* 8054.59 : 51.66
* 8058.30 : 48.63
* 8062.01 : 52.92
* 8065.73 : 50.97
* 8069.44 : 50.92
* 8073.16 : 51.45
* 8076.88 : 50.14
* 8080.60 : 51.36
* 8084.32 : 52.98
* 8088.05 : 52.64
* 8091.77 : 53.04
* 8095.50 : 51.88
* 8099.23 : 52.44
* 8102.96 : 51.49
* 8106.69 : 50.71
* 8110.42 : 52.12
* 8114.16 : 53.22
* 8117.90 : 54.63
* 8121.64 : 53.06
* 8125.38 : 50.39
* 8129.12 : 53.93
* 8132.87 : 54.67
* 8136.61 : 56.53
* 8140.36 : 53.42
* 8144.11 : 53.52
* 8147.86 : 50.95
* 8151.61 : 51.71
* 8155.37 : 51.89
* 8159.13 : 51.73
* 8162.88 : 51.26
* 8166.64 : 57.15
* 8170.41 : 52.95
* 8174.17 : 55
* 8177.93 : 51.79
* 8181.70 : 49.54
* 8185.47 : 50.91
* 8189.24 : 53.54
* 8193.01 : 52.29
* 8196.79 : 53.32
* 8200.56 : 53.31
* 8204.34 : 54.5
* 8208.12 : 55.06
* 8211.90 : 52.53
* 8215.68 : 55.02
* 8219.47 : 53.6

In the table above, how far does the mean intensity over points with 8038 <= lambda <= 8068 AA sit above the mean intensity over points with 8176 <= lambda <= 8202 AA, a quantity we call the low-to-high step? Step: -1.0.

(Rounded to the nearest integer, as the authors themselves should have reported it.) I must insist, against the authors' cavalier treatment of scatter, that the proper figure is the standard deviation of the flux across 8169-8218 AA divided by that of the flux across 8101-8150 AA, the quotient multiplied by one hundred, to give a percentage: 93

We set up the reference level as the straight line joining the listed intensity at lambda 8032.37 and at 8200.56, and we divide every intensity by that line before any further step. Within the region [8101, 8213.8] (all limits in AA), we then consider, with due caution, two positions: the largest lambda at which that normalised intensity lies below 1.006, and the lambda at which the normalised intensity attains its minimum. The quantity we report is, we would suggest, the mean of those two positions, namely 8196.8 AA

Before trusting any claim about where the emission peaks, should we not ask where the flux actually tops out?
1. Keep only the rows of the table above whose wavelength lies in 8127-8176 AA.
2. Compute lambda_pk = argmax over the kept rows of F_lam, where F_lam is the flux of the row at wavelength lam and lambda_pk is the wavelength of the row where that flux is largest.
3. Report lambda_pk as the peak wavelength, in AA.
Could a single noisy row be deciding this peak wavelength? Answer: 8166.64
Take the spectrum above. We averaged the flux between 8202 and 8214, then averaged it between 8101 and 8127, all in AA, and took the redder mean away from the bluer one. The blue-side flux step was -1.8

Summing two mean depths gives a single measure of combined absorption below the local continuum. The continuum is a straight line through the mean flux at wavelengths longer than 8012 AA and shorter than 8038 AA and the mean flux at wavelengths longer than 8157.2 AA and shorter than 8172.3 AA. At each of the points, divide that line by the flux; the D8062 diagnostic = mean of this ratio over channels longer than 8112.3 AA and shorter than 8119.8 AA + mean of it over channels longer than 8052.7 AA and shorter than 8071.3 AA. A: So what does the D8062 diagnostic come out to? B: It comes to 1.96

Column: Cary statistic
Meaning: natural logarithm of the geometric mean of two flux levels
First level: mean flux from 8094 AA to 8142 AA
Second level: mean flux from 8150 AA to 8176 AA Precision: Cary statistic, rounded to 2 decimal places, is 3.97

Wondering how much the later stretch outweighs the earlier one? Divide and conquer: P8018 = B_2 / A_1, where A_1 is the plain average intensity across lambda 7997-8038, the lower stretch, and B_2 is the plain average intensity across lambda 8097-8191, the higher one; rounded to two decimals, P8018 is 1.06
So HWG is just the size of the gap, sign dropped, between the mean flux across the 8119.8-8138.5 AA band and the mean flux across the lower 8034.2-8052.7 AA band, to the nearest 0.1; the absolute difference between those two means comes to 2.6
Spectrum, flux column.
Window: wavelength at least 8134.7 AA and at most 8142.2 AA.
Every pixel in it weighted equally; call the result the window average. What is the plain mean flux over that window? 55.0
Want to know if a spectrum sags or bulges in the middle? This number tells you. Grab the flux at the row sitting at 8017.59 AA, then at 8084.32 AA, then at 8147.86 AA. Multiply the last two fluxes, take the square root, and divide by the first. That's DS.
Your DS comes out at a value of 1.05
